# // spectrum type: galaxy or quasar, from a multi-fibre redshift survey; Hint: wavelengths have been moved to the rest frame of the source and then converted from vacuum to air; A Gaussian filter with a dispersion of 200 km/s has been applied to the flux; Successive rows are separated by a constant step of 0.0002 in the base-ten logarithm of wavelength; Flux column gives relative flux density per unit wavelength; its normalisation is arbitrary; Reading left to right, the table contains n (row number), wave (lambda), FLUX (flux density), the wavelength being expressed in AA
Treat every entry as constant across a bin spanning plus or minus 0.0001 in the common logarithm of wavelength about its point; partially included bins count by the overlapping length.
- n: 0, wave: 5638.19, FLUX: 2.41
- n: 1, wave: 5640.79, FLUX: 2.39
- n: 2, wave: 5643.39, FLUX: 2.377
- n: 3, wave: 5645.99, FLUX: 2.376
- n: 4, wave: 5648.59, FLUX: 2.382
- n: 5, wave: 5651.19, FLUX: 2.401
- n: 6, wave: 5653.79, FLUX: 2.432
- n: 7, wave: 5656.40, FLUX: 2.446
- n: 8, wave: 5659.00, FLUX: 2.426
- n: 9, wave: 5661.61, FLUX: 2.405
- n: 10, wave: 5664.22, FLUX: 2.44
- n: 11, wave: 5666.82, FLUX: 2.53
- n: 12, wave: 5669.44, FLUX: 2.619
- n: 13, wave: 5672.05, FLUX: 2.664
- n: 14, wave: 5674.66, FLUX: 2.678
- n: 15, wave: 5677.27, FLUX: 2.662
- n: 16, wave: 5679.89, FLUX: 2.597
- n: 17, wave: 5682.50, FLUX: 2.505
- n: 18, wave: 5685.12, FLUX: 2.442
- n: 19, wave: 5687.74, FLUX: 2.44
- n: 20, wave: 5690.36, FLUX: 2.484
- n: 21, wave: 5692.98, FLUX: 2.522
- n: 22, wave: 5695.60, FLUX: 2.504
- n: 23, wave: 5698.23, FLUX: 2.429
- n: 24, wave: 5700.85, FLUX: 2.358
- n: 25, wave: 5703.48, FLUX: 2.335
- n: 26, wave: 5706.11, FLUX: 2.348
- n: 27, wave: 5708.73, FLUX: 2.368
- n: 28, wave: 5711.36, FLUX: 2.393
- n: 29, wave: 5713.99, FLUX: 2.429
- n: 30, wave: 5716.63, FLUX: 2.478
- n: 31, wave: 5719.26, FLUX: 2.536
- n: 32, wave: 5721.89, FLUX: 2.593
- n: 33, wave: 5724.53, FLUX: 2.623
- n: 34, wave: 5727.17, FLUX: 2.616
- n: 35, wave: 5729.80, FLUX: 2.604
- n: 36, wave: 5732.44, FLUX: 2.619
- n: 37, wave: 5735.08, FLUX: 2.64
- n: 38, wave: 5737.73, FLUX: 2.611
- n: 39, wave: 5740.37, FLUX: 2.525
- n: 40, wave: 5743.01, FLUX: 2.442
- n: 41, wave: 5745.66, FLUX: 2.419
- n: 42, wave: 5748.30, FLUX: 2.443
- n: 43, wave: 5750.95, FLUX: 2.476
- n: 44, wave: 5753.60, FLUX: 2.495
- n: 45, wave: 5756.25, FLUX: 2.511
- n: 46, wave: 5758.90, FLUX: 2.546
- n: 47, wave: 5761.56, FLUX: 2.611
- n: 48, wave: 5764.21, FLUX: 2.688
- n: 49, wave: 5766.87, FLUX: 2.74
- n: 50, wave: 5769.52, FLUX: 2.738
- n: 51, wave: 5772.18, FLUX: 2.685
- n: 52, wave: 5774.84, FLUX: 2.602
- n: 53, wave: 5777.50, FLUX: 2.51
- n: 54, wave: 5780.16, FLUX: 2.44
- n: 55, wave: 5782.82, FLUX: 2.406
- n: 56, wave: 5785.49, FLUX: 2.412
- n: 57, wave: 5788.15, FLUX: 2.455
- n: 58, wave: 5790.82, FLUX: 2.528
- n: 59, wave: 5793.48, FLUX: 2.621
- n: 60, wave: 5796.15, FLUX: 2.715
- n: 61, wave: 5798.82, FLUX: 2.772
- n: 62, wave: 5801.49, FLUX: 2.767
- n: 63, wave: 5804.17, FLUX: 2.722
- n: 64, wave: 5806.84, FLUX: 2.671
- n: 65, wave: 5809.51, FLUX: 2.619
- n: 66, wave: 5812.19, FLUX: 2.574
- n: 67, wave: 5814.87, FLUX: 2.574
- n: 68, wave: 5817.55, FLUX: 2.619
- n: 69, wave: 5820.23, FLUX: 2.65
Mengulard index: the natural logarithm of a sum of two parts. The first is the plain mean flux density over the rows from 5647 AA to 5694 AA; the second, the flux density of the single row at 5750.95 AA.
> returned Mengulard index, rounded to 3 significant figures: 1.61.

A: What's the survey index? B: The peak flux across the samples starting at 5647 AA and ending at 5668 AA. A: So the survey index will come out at 2.53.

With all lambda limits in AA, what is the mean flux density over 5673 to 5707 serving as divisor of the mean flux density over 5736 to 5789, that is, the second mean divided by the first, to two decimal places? 1.02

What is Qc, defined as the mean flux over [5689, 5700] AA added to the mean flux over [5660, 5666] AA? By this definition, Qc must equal 4.91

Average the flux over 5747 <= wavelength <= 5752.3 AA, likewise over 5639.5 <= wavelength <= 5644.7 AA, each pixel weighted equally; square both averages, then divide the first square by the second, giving 1.06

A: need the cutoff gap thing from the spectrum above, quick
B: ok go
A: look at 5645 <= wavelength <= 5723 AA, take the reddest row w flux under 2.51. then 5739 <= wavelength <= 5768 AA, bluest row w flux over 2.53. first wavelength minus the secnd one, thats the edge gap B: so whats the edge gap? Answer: -42.3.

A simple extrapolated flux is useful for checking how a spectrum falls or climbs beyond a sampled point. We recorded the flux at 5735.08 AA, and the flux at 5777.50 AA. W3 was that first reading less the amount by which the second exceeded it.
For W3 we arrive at 2.77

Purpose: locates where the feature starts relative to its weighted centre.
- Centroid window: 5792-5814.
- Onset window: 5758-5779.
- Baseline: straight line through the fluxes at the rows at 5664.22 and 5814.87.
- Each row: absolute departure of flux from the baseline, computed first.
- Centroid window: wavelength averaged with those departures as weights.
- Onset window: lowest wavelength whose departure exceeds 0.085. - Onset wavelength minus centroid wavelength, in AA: -36.7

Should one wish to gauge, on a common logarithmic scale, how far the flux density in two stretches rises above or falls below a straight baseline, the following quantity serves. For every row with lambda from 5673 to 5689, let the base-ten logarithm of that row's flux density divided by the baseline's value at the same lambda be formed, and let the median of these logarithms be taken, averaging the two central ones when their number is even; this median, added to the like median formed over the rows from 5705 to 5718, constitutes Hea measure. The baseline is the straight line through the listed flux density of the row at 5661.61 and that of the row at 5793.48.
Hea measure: 0.00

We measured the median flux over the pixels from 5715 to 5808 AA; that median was 2.60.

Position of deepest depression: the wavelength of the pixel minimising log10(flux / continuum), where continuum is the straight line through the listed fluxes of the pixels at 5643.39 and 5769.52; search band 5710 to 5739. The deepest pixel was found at 5711.36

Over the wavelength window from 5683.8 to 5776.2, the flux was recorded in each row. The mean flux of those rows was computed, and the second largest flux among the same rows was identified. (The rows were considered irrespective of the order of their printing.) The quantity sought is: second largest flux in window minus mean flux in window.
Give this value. 0.22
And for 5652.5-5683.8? 0.13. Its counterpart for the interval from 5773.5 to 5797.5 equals 0.10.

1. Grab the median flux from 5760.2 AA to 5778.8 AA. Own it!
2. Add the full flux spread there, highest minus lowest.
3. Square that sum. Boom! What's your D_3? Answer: 8.5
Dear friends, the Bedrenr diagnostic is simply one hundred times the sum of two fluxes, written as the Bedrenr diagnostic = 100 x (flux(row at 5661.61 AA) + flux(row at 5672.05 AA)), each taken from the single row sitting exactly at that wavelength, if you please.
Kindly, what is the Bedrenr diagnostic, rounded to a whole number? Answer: 507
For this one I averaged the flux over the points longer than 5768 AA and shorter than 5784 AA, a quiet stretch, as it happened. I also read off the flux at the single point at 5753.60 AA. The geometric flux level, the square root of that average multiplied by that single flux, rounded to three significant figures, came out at 2.53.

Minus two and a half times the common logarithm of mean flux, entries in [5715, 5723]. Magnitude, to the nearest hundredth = -1.01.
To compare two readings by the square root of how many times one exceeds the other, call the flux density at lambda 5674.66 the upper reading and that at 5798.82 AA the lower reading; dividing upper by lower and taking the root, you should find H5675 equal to 0.98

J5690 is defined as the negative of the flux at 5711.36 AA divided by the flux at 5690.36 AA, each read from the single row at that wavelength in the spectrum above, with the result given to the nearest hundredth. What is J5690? -0.96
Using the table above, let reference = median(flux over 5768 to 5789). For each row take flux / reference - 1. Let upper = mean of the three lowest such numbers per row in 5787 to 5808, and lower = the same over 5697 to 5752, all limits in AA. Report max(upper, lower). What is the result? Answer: 0.021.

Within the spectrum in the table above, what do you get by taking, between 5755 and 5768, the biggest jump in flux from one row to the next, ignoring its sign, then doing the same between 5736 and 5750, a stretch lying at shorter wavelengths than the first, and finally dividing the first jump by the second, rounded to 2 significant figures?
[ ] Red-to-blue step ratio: 0.90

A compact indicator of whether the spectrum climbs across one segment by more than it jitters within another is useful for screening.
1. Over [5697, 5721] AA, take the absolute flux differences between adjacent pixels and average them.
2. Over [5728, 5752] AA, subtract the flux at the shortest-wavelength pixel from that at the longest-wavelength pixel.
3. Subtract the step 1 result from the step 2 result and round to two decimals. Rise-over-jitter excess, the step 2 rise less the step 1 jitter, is -0.16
